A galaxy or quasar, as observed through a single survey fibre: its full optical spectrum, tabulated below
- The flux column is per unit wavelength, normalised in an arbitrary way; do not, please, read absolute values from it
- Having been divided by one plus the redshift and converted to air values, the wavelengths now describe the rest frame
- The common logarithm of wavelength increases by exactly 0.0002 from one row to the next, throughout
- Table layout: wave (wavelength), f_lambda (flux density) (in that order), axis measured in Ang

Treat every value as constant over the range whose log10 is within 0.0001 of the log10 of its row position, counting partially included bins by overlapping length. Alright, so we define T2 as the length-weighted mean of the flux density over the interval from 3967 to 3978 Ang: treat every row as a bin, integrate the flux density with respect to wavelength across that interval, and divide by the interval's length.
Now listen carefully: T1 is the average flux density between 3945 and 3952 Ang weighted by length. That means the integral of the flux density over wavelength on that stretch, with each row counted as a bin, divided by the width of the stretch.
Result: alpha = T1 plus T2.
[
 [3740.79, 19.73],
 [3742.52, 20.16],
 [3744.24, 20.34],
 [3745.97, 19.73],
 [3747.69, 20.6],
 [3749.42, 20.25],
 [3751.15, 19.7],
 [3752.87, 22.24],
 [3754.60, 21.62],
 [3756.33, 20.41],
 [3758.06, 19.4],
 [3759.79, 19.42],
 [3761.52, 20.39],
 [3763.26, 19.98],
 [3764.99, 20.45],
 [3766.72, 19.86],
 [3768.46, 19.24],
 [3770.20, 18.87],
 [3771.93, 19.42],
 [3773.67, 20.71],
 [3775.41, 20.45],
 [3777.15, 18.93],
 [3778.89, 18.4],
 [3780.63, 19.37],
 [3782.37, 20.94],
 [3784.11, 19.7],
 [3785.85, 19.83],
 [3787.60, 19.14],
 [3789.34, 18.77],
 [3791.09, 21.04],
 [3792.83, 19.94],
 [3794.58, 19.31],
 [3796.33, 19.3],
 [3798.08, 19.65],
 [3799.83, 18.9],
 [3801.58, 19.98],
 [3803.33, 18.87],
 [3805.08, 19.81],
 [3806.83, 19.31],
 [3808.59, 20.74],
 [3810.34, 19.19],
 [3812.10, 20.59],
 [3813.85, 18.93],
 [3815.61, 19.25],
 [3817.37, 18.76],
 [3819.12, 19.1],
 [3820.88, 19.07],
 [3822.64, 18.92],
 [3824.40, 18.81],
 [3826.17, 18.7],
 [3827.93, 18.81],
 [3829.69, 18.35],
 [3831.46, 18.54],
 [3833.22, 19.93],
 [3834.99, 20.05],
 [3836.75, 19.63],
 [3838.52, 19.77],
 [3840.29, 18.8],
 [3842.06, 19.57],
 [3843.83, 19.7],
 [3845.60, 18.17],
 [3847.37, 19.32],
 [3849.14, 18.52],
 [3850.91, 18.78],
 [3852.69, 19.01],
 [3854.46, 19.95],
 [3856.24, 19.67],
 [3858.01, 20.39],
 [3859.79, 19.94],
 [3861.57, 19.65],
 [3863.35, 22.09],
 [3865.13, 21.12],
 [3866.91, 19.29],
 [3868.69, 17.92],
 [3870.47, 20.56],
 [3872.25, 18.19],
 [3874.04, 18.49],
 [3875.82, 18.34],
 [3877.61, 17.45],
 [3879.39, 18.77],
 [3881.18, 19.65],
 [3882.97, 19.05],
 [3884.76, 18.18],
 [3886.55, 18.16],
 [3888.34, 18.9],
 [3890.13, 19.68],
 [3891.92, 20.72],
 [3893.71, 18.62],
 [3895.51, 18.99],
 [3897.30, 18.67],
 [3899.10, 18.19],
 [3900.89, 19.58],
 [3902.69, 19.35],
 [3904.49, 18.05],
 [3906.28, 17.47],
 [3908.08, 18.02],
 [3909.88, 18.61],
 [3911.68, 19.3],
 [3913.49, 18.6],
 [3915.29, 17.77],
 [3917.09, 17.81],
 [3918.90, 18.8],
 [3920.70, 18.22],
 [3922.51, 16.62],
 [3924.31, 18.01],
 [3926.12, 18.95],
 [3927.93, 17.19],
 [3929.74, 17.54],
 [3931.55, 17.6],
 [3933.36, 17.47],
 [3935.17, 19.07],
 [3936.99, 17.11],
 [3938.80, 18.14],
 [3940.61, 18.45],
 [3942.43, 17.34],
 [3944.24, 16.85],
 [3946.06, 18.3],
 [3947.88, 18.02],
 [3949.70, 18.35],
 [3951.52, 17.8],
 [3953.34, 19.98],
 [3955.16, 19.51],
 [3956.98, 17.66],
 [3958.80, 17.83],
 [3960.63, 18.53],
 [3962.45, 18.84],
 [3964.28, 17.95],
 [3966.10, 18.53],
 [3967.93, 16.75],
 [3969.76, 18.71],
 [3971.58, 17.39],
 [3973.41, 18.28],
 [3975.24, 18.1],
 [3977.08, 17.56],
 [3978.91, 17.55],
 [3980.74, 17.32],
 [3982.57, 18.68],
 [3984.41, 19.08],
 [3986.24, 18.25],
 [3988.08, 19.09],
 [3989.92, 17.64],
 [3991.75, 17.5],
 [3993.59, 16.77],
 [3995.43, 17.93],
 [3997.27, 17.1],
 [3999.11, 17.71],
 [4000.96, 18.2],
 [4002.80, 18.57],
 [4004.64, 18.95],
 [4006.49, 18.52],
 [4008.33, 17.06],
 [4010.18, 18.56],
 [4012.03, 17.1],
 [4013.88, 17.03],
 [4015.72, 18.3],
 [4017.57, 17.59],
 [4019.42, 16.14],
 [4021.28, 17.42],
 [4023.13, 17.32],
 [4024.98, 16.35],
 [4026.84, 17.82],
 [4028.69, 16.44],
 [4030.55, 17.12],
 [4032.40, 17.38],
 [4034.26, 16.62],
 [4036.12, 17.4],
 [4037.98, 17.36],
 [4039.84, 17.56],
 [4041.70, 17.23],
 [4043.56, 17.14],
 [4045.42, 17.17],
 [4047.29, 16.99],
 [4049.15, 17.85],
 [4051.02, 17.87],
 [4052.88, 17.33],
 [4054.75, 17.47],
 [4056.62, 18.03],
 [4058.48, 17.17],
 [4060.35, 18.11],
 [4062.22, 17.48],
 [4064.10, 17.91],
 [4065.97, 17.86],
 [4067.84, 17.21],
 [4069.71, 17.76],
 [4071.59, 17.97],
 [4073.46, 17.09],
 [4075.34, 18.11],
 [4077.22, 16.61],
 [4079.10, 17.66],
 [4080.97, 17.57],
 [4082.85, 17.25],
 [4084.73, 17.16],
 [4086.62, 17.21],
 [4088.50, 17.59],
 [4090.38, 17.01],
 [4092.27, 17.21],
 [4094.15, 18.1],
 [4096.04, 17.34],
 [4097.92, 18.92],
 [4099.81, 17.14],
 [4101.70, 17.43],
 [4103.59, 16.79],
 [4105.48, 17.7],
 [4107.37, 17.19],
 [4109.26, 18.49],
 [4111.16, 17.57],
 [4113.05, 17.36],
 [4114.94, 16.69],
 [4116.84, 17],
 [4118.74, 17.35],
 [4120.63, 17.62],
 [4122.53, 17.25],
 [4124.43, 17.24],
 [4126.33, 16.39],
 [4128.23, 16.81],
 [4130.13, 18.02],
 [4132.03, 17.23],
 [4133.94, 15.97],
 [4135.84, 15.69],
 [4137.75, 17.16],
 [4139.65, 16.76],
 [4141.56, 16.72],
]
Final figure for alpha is 35.9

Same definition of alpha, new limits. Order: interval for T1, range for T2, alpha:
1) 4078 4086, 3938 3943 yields 35.4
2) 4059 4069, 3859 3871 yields 37.8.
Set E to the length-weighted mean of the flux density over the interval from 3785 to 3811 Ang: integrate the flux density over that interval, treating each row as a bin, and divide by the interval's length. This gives 19.6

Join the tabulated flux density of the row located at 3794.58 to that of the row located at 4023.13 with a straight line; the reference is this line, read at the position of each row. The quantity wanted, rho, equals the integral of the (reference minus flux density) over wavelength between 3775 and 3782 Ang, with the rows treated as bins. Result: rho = 1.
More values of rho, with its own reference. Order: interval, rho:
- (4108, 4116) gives -8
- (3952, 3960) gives -6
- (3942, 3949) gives 2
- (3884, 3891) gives -2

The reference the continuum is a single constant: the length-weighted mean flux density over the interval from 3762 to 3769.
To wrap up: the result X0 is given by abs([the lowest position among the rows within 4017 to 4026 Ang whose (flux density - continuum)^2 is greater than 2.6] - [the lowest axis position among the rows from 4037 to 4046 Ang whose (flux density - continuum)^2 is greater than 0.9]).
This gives 20.4 Ang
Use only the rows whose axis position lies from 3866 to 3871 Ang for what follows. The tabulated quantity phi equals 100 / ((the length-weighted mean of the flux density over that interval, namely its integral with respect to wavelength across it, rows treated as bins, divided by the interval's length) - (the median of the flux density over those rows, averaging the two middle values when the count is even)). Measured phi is -943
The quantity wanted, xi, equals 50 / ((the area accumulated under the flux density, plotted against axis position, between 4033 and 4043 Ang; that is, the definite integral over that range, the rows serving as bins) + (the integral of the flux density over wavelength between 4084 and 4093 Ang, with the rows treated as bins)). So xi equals 0.153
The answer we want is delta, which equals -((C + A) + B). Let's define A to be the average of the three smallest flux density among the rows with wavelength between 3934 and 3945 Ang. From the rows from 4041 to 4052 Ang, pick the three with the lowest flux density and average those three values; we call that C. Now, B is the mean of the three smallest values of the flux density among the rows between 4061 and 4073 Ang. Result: -51.7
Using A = 17.1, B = 17.5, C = 17.1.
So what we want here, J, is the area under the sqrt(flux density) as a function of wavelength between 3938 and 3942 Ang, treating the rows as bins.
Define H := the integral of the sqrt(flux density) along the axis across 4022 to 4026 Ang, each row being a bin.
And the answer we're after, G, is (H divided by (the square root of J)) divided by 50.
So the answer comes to 0.080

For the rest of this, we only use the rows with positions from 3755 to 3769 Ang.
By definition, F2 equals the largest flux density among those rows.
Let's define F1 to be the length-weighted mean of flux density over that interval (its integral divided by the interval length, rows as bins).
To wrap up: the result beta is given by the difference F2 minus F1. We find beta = 0.5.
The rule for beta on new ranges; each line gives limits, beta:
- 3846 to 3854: 0.4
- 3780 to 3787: 1.0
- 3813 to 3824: 0.2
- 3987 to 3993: 1.1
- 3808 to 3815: 0.9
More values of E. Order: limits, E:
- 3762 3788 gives 19.7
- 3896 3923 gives 18.4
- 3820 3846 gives 19.1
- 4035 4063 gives 17.5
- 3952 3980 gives 18.2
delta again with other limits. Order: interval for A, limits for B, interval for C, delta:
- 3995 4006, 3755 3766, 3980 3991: -54.9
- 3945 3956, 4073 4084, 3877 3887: -53.0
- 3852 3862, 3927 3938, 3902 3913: -54.5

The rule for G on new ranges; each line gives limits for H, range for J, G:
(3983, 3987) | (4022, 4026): 0.085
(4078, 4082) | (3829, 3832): 0.094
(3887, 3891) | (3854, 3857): 0.096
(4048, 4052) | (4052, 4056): 0.083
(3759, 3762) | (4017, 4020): 0.076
